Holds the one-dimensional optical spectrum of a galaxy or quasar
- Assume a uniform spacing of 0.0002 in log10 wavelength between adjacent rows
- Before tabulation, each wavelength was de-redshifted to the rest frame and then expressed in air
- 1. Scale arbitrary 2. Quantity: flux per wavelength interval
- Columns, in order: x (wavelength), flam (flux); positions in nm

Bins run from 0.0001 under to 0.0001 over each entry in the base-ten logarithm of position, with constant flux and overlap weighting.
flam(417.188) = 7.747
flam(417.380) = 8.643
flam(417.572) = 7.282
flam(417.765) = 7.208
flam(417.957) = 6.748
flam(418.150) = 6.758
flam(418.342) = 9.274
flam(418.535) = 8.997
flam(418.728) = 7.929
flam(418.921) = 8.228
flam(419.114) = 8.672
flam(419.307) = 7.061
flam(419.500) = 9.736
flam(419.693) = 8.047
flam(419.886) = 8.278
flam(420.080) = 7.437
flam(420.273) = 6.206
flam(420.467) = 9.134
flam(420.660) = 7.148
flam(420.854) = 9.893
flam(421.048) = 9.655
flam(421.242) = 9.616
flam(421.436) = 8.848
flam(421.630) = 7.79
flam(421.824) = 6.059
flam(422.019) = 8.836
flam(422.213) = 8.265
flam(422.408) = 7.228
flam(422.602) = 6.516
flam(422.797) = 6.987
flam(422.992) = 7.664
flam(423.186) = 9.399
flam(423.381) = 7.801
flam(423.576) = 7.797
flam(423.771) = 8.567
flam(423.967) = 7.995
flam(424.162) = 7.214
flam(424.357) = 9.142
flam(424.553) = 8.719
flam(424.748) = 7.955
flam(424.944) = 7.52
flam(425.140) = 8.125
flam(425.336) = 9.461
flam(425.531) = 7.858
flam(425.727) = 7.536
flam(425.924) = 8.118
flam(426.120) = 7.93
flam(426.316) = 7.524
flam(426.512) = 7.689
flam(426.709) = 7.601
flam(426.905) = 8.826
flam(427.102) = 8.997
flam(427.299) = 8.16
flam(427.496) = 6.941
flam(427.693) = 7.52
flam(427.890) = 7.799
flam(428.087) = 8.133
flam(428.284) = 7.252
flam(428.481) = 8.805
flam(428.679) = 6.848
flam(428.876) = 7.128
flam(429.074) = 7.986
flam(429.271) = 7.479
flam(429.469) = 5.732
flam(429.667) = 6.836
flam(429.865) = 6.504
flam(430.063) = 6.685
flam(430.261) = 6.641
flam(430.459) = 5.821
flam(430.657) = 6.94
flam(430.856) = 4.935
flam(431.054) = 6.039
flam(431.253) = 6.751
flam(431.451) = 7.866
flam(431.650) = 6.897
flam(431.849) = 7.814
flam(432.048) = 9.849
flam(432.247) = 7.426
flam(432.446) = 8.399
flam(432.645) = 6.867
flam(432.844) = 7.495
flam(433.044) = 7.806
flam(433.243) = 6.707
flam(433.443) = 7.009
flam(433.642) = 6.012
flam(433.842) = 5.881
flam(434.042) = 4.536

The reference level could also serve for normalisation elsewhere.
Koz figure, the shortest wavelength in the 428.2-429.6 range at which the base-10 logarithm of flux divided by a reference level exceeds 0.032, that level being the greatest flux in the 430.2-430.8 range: 428.481 nm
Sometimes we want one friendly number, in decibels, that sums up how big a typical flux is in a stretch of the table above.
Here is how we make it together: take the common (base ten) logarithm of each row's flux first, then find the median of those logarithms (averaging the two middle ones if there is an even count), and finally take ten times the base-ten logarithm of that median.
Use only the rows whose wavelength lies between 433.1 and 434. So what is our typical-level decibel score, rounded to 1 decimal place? -1.0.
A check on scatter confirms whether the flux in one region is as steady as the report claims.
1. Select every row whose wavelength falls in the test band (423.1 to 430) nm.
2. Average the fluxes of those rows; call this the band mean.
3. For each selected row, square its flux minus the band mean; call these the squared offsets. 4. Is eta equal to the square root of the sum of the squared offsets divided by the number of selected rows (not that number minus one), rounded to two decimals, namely 0.80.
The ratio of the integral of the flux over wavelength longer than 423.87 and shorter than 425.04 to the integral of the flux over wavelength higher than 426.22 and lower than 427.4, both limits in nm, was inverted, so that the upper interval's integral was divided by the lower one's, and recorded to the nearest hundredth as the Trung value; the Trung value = 1.01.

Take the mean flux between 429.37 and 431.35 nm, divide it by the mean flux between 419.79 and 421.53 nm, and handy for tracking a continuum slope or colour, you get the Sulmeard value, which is 0.74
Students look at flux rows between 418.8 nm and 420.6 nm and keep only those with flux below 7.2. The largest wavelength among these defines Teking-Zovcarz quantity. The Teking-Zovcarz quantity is 420.273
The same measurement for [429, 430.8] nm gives 430.657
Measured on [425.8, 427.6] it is 427.496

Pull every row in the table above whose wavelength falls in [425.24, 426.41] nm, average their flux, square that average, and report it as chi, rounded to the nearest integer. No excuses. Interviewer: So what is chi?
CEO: 65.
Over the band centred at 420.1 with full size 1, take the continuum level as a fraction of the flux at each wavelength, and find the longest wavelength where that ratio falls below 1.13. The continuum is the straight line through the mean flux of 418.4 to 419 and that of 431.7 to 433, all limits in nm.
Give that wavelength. 420.467 nm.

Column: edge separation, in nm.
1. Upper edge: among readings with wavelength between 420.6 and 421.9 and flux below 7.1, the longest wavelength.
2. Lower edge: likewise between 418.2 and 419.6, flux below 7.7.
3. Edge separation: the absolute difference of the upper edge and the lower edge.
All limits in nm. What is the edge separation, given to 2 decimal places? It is 2.52 nm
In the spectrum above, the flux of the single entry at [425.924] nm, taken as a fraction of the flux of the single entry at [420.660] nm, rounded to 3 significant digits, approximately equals 1.14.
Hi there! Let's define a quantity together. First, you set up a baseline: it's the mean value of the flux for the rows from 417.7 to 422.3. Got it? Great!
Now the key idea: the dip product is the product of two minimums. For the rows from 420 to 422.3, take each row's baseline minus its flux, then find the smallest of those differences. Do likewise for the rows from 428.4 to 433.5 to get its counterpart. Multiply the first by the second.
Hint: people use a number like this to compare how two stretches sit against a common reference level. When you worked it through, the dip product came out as 2.9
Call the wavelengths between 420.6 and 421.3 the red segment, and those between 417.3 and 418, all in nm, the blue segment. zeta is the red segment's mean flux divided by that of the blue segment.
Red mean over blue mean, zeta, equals 1.22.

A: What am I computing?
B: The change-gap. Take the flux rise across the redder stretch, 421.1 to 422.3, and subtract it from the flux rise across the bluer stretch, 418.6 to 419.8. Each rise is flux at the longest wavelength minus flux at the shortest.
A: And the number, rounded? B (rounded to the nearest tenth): 1.5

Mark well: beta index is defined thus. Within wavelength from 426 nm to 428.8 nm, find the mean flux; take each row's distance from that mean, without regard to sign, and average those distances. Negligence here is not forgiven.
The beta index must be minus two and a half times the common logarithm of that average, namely 0.69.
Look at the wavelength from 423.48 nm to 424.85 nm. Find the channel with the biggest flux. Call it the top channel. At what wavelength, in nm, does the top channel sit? 424.357 nm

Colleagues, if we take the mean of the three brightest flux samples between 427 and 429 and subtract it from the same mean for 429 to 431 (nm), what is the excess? -1.2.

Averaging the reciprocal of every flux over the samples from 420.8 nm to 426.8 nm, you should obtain 0.125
